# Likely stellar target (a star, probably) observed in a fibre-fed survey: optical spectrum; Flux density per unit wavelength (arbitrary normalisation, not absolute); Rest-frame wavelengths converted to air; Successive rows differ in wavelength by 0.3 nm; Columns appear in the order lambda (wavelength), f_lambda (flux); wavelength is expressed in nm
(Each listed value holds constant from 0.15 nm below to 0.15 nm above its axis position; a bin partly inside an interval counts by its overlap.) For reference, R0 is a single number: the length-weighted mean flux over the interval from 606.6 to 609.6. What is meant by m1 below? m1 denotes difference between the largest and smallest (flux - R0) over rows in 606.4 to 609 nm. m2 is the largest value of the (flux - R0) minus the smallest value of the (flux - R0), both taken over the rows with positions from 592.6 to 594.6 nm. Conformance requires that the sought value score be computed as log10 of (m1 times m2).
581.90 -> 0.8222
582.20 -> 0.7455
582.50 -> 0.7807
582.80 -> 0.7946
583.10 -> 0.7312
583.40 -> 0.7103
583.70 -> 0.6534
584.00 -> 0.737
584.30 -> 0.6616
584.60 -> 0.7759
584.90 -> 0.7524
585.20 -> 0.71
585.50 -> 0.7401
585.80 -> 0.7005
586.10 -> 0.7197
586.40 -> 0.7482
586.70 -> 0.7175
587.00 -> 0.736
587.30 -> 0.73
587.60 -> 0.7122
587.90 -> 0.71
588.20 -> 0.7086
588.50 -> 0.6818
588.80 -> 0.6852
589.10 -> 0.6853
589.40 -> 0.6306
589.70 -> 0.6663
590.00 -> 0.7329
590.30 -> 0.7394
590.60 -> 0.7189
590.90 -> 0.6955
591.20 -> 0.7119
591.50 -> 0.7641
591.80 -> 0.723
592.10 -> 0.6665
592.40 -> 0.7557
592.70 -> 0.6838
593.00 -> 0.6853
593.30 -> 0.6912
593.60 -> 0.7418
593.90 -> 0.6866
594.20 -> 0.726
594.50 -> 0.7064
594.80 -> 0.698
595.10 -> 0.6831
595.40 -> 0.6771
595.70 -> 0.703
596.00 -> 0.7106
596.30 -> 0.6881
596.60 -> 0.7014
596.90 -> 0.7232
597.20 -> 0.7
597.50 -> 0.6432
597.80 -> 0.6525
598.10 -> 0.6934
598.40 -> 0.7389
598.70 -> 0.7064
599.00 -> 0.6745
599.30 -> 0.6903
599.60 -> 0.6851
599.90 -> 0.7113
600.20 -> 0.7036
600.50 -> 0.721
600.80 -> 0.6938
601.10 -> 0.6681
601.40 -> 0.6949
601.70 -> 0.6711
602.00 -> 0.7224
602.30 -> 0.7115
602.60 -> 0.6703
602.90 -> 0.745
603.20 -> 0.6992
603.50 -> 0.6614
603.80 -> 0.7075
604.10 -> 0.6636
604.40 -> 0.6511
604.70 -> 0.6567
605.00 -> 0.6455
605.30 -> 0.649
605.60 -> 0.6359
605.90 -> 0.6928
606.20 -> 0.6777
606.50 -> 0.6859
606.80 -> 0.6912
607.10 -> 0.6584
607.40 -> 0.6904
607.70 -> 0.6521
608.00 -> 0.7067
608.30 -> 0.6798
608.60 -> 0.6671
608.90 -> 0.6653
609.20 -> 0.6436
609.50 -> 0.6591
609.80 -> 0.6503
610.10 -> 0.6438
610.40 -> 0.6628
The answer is -2.50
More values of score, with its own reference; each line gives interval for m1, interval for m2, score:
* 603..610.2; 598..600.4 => -2.34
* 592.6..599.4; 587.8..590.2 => -2.00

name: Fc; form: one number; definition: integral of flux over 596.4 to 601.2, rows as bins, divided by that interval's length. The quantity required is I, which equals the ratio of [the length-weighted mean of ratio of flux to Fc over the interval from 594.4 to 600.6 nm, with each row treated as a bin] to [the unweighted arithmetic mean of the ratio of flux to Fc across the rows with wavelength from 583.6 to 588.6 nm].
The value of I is 0.97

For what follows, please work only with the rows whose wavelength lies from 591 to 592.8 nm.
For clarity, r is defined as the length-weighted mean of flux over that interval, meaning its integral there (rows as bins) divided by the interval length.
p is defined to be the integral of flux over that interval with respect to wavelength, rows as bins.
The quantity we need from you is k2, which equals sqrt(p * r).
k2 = 0.963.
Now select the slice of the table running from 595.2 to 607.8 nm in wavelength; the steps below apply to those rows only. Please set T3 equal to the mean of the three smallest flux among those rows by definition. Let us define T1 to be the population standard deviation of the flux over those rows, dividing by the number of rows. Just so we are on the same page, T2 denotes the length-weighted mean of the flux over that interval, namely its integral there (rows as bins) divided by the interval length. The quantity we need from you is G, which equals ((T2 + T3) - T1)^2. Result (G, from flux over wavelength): 1.69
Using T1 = 0.026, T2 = 0.686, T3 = 0.642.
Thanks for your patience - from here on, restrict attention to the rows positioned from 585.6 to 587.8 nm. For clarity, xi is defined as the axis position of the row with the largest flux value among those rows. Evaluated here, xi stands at 586.40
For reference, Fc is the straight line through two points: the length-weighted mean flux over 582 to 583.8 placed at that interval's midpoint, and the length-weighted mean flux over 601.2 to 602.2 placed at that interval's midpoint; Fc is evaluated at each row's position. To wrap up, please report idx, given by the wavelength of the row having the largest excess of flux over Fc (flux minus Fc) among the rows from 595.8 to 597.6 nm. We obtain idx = 596.90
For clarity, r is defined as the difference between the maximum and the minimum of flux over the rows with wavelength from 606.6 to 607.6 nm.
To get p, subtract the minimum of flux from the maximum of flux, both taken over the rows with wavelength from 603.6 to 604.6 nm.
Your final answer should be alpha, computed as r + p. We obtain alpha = 0.089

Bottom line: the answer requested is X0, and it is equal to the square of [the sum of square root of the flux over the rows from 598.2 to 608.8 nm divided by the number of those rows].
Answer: 0.685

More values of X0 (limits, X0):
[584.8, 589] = 0.718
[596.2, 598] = 0.684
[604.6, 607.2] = 0.666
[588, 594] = 0.702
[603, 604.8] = 0.673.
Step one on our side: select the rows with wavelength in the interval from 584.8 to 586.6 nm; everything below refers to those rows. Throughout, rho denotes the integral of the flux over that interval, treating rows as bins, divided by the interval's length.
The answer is 0.728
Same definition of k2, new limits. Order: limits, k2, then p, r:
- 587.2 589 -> 0.944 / 1.27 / 0.703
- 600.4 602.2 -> 0.932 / 1.25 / 0.695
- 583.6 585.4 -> 0.963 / 1.29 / 0.717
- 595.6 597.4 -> 0.943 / 1.26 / 0.703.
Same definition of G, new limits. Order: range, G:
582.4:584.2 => 1.91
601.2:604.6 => 1.74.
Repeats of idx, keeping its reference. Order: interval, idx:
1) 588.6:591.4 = 590.30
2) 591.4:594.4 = 591.50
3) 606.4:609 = 608.00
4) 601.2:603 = 602.90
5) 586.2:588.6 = 586.40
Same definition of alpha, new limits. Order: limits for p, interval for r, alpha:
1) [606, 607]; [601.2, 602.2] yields 0.065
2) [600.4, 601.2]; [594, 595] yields 0.081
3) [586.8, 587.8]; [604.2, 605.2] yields 0.035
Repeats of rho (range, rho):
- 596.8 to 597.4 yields 0.705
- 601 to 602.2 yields 0.691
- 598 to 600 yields 0.700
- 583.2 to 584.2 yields 0.700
